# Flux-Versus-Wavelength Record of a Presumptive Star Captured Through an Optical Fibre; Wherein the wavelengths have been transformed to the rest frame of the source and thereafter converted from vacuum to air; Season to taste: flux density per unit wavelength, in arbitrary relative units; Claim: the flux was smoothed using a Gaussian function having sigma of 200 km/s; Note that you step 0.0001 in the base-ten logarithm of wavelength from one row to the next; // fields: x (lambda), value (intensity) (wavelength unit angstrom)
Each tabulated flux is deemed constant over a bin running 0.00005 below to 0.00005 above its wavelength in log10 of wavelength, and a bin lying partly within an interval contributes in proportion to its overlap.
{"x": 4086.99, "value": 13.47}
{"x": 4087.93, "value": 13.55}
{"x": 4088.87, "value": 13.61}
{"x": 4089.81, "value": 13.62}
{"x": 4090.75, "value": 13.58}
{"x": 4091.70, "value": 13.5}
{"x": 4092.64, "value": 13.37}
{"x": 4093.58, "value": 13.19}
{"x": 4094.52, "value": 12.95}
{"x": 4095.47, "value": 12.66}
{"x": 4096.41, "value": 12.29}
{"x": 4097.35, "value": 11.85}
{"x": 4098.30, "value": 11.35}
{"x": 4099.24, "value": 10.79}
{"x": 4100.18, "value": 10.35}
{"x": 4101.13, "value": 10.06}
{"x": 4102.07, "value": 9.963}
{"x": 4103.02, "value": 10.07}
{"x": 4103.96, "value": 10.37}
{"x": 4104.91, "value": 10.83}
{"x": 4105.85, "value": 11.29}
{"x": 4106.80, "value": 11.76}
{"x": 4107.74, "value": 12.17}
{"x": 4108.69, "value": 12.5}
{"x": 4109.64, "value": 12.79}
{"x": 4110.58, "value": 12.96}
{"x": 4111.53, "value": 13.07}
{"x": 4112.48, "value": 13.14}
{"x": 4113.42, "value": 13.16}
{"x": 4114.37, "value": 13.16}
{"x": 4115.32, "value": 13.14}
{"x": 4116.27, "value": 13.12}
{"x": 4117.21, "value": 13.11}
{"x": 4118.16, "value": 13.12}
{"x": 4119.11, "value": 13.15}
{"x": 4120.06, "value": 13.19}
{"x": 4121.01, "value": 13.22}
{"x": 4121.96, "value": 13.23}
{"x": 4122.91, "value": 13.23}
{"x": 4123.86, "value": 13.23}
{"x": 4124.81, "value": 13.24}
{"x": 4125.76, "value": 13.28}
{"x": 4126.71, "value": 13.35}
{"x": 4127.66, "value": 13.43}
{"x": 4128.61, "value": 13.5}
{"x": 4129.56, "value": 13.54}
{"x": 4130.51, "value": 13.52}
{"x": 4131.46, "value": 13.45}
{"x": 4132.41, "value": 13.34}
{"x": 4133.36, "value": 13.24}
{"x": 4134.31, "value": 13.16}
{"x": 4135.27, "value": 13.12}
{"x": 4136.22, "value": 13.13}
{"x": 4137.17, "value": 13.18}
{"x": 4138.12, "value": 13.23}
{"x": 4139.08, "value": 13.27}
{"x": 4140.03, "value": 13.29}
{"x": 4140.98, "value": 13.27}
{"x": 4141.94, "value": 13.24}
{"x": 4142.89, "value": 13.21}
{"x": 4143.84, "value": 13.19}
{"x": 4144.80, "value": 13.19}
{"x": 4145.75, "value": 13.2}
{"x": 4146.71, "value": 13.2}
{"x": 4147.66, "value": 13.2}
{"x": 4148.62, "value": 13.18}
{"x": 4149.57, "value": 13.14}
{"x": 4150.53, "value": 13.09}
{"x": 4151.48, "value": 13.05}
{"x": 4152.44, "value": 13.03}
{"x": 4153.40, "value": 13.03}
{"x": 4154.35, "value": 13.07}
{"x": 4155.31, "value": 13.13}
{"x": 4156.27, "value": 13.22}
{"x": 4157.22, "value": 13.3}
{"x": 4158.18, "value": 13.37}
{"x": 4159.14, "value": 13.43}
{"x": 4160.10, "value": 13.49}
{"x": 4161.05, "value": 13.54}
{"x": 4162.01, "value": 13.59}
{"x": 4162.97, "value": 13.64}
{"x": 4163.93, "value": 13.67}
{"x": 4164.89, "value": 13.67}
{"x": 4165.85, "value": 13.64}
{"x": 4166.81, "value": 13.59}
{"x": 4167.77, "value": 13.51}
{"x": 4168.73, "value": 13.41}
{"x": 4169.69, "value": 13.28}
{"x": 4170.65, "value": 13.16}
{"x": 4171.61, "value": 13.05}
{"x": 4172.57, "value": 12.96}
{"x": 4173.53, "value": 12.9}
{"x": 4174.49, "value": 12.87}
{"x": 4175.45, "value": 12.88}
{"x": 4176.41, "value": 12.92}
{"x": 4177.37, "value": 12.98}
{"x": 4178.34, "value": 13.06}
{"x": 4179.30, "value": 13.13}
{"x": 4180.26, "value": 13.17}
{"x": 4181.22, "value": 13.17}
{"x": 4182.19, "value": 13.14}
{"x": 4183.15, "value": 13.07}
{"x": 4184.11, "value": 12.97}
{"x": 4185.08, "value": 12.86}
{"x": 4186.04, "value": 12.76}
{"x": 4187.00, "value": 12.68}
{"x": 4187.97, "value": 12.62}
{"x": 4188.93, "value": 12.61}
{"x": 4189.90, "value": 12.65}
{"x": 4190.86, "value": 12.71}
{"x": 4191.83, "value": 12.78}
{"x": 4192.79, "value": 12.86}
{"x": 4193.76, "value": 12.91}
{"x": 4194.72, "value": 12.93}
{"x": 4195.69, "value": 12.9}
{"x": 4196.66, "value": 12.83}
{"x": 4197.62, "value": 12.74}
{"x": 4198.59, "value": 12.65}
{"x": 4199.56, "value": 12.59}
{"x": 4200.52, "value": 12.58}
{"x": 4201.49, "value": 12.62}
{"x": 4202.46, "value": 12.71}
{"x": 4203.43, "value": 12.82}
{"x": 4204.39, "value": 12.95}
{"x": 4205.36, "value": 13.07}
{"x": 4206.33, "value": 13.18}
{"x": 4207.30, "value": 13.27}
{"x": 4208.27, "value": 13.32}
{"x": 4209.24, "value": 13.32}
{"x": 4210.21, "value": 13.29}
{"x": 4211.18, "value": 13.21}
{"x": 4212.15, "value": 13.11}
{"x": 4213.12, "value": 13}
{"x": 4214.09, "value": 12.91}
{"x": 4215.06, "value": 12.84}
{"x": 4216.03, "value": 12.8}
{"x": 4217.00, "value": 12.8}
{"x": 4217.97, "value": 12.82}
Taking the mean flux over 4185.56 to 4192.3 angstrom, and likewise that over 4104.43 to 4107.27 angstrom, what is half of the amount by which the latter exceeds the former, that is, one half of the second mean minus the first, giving -0.70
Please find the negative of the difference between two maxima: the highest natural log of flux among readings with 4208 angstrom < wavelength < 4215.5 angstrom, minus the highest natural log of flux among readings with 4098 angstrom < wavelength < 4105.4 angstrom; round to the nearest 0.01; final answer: -0.16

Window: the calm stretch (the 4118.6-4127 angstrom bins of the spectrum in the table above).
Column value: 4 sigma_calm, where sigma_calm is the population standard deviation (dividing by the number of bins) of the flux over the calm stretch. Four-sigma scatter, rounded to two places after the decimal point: 0.21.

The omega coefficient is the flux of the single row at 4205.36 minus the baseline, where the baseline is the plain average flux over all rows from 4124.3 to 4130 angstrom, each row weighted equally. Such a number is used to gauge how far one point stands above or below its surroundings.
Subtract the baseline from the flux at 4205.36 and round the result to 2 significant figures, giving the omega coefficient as -0.32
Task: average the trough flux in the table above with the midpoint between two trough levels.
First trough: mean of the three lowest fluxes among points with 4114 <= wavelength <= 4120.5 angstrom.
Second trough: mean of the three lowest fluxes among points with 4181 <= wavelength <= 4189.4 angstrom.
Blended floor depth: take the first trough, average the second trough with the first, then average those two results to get 13.0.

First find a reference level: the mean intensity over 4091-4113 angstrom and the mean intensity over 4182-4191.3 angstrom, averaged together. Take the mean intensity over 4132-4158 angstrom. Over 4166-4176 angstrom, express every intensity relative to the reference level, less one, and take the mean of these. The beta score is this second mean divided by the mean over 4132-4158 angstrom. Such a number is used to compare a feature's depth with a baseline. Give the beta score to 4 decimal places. 0.0050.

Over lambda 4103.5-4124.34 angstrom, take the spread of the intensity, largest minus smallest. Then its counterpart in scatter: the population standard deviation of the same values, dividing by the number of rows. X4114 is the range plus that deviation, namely 3.7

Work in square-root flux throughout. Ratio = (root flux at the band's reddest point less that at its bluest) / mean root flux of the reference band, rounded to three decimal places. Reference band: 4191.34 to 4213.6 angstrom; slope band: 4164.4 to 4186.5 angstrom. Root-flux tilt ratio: -0.035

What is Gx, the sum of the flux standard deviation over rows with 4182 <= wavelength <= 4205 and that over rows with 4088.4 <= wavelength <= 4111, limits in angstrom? 1.4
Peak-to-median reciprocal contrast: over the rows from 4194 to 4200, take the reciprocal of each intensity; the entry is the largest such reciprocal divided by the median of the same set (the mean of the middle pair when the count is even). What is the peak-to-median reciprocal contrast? 1.02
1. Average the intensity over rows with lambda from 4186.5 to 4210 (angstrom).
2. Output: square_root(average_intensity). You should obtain 3.58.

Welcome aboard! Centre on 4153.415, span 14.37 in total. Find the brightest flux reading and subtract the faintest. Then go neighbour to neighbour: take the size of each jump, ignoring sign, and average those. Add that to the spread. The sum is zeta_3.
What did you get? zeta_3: 0.5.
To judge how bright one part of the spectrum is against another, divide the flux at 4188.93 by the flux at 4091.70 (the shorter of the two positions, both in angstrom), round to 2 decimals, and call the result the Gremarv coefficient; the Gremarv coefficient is 0.93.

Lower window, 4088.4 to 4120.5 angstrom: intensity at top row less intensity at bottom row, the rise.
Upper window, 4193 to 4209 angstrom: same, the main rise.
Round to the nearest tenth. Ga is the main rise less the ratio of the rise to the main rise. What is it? 1.4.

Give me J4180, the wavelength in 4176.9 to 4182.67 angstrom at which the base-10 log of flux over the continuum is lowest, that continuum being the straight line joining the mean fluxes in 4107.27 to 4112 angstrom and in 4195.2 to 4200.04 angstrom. 4177.37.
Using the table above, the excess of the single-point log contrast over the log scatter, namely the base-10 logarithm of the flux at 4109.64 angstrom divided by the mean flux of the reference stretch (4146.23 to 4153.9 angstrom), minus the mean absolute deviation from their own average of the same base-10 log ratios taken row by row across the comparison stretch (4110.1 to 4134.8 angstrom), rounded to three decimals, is -0.015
